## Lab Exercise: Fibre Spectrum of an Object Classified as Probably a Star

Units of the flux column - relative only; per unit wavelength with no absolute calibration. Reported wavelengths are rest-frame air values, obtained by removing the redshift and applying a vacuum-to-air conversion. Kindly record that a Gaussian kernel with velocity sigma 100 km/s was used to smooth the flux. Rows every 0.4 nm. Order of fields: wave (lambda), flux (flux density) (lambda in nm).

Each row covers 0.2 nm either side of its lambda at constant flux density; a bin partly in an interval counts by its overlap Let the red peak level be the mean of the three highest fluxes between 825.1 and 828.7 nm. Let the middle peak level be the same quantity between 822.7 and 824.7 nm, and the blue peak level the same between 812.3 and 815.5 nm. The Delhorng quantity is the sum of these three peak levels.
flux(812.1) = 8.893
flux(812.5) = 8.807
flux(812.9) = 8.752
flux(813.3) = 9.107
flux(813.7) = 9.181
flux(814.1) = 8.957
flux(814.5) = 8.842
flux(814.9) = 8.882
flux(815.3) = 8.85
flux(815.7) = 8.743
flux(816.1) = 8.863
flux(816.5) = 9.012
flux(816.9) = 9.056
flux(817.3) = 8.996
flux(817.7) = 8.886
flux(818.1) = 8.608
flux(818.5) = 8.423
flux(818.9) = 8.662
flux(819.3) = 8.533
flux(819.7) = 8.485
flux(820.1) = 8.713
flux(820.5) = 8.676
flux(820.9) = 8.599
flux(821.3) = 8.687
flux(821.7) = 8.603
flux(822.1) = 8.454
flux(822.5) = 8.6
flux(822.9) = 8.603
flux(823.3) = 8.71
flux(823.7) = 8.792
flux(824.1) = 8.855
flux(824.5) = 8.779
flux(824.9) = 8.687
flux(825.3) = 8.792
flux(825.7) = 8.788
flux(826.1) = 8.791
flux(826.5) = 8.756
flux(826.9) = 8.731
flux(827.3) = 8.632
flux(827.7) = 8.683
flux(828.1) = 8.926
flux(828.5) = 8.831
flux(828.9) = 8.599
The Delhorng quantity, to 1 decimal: 26.7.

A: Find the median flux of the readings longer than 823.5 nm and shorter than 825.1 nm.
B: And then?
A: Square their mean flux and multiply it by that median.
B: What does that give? 677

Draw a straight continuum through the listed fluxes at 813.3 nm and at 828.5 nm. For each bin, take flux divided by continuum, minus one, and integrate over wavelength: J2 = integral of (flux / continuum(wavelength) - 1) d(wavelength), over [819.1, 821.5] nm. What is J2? -0.10 nm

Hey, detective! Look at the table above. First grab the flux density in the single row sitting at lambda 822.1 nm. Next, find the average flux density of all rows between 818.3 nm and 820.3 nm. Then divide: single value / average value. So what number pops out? 0.99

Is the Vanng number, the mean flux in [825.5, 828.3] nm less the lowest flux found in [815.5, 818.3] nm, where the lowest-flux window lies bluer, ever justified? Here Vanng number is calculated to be 0.15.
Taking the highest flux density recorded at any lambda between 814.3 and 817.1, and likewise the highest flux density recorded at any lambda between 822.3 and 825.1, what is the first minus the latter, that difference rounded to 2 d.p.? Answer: 0.20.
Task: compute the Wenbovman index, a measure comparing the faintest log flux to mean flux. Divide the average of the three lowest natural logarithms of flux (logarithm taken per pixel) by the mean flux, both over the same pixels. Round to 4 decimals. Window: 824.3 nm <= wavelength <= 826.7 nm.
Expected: 0.2473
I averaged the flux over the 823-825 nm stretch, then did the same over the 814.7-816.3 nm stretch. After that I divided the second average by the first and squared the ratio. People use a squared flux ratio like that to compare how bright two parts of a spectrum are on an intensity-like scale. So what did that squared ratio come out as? 1.02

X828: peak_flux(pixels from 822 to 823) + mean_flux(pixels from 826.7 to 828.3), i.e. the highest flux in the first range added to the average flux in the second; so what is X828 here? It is 17.35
